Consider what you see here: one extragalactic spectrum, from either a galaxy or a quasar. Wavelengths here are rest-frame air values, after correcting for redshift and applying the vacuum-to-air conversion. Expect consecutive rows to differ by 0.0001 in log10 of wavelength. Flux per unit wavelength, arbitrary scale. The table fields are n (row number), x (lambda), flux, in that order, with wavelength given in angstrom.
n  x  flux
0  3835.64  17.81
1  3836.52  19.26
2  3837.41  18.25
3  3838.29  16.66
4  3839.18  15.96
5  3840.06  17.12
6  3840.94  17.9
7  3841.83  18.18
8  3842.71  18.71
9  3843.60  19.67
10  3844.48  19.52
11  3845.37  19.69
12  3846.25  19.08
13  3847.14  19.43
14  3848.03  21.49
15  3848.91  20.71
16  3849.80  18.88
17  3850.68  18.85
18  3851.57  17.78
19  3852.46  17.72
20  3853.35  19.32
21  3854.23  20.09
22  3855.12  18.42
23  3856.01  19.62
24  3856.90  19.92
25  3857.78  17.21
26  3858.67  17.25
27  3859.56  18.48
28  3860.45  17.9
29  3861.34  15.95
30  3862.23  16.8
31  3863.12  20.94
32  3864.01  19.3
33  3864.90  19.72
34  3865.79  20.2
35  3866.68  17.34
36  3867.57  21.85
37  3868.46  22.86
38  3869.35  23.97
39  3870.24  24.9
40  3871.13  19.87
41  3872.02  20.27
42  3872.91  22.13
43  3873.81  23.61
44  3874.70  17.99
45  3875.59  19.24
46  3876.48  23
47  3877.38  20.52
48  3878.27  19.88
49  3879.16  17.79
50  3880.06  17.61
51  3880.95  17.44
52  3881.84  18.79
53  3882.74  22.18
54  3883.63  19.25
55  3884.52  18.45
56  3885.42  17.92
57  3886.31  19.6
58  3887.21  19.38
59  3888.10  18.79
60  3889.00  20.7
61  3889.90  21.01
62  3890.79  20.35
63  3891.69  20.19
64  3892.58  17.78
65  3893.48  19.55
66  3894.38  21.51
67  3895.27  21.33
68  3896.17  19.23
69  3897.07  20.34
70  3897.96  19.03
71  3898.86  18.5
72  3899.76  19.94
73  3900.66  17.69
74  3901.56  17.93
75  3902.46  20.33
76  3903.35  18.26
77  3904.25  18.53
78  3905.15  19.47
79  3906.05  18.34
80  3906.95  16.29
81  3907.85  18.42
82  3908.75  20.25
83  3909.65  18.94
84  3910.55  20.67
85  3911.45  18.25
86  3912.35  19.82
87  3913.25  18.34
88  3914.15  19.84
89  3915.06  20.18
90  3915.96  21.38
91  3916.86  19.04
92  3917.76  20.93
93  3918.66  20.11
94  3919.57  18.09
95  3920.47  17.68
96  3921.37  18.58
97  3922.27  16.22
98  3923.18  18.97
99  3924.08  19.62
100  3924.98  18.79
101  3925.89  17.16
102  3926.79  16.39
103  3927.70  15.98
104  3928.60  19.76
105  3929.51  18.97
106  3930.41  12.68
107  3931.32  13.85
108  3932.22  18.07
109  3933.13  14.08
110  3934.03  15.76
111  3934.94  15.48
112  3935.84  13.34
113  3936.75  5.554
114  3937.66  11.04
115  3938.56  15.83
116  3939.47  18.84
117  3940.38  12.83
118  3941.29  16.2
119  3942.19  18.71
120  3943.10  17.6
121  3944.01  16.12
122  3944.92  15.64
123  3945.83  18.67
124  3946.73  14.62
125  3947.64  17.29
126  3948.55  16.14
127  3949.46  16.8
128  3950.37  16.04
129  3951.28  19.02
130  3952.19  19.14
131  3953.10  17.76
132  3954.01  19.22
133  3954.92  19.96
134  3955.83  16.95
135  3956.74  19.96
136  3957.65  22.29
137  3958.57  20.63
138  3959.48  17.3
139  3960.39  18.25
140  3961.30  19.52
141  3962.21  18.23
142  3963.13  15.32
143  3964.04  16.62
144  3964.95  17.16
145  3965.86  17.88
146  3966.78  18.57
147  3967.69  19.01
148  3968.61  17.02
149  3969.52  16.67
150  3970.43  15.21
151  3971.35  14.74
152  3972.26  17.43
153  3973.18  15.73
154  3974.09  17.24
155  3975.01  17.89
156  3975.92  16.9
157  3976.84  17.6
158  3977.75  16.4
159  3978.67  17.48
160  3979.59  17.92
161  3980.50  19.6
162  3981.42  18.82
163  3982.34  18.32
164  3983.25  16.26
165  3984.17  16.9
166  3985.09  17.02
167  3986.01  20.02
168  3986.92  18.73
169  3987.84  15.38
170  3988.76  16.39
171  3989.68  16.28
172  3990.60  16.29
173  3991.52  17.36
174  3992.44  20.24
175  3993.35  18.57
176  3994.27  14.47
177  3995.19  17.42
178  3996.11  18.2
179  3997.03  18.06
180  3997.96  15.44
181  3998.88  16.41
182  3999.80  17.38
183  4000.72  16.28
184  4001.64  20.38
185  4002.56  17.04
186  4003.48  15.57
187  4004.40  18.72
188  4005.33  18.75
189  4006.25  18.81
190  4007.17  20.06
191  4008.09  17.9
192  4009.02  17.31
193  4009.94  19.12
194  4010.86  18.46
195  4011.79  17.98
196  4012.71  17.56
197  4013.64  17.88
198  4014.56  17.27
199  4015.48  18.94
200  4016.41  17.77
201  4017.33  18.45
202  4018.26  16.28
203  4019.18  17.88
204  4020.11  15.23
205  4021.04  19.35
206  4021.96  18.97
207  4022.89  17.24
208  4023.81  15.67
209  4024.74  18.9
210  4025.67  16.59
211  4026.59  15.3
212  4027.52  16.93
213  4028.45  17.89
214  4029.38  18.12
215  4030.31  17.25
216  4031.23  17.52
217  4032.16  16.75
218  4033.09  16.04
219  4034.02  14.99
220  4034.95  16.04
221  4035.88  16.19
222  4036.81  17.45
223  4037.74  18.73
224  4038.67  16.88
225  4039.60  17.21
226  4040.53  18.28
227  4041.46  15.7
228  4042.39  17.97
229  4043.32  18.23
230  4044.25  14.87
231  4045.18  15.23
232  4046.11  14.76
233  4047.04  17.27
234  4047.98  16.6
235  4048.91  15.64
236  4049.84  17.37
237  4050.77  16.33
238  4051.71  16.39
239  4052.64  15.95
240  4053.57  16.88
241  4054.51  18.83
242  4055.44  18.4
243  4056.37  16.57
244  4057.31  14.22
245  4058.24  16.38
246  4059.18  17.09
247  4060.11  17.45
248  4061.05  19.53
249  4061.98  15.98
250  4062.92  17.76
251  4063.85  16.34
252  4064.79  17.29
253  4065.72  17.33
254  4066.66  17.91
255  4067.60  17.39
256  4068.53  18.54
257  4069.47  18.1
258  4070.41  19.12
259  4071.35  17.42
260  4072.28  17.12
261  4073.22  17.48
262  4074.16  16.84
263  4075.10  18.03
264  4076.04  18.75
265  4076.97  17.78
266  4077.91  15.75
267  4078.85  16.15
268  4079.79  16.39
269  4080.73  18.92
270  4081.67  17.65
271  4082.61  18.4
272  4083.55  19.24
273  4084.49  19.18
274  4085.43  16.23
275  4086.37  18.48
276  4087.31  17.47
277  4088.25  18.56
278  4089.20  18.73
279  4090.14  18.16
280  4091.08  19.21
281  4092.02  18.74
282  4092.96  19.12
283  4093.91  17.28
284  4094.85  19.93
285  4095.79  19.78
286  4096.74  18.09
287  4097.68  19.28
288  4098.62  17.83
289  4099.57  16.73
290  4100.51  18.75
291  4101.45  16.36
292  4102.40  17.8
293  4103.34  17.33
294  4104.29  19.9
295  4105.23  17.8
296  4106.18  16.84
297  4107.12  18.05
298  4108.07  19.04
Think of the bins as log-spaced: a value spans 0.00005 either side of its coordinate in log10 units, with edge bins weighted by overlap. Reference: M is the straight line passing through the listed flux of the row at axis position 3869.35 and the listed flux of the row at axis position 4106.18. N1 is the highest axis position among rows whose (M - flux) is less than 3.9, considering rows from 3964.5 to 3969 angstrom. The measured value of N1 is 3967.69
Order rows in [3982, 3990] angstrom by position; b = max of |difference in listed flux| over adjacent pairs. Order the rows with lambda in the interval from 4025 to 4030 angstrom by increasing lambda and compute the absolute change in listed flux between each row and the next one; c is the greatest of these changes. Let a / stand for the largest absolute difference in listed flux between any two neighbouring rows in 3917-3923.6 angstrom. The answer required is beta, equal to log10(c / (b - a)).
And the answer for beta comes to 0.4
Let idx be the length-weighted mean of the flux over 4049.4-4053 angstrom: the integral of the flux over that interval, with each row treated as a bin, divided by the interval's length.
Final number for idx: 16.5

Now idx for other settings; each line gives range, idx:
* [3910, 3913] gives 19.5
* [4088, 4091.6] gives 18.7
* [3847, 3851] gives 20.0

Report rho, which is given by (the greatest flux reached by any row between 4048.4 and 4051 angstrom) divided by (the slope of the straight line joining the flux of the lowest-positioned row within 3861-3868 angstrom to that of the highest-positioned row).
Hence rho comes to 18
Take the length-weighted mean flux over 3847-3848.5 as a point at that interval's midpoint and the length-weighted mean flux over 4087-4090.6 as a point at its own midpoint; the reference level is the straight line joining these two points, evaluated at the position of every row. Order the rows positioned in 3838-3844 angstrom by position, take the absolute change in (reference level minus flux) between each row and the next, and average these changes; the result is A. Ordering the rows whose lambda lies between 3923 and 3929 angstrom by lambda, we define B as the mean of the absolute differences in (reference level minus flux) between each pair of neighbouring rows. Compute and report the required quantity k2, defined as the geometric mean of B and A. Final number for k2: 1.00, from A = 0.7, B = 1.3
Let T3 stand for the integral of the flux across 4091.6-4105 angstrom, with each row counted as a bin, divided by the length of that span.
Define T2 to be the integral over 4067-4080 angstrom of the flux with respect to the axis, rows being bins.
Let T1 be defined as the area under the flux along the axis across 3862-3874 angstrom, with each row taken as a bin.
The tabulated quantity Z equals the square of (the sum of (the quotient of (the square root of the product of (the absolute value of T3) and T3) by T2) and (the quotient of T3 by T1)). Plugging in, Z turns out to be 0.0235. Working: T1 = 252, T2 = 228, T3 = 18.3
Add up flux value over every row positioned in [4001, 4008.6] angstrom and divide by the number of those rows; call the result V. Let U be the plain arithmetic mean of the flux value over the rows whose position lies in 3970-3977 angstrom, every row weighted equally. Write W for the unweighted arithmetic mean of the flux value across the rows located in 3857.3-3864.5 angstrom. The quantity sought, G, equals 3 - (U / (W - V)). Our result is 42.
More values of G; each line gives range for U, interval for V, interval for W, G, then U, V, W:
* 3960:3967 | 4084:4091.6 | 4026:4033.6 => 17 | 17.7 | 18.3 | 17.0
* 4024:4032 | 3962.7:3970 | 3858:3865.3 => -14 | 17.3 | 17.3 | 18.3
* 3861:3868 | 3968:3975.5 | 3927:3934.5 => 58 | 19.0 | 16.5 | 16.1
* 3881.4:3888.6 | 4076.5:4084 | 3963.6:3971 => 75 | 19.3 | 17.5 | 17.3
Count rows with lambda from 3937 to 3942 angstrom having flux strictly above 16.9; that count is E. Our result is 1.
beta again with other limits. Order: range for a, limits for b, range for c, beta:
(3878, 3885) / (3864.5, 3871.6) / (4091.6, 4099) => 0.2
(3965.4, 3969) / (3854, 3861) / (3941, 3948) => 0.8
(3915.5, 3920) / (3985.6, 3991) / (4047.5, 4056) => 0.3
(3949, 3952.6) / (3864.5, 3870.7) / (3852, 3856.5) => 0.0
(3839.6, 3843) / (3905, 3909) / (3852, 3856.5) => 0.1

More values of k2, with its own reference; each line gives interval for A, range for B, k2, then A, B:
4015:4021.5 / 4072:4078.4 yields 1.43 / 2.1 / 1.0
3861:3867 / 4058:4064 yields 1.69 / 1.7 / 1.7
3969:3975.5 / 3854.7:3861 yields 1.20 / 1.4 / 1.0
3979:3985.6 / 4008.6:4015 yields 0.83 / 1.0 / 0.7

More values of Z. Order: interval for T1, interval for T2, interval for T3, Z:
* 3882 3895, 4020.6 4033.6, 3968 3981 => 0.0201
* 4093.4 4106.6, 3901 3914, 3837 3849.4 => 0.0240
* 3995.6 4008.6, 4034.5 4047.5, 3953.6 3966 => 0.0273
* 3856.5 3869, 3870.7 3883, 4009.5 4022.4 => 0.0220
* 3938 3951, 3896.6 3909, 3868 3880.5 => 0.0352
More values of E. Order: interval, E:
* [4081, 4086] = 4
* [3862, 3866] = 4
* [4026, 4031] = 4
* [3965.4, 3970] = 4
